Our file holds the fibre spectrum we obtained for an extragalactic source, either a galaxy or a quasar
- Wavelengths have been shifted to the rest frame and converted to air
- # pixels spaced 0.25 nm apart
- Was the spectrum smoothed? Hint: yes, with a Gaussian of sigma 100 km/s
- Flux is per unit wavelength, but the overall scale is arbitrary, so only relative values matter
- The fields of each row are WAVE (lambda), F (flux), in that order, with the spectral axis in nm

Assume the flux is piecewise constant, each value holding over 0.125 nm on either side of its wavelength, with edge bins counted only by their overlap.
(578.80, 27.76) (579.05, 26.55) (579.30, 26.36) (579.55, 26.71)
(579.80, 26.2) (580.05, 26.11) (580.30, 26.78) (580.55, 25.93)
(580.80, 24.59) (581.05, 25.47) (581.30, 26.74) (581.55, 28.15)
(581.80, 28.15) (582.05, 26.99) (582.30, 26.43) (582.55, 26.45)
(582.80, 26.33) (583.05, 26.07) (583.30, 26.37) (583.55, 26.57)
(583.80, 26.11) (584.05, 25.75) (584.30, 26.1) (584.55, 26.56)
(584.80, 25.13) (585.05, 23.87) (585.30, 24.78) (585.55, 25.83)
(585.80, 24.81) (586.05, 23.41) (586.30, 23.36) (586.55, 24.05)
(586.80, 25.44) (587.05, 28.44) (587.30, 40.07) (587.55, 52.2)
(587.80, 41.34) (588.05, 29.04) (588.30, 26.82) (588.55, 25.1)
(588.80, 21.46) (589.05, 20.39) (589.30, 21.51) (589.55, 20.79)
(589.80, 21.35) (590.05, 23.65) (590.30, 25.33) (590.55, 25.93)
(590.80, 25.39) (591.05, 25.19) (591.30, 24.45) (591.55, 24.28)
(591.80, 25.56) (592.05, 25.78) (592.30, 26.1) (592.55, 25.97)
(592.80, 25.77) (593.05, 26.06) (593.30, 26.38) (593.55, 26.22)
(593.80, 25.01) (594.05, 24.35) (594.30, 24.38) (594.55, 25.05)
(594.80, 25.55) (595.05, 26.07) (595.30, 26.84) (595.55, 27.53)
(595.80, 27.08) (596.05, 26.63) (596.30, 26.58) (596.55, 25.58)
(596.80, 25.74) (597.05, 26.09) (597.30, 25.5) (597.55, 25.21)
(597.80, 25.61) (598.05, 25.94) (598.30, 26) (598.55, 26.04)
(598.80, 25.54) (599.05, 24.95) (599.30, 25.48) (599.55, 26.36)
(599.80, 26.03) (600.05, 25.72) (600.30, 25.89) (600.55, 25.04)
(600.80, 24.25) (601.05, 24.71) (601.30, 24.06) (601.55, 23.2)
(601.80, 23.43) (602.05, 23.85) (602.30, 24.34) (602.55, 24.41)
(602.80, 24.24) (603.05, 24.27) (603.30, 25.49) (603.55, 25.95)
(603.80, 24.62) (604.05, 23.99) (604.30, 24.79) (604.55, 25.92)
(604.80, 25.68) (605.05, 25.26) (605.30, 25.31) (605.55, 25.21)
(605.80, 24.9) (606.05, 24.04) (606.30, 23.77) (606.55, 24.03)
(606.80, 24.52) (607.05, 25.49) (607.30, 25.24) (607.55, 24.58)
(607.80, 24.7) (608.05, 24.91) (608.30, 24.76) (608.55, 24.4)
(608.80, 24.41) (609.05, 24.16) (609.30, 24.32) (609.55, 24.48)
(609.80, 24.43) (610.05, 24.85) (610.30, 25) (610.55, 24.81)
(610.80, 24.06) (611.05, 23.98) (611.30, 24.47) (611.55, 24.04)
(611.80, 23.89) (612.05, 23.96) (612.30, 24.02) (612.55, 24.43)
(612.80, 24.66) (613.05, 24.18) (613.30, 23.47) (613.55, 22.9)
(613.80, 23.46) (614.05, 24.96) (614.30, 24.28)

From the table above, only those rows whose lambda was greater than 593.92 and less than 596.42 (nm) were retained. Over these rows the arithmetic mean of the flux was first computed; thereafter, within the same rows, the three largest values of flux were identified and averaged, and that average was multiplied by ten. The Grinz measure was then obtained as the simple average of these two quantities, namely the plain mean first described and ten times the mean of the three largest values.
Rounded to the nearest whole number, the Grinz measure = 149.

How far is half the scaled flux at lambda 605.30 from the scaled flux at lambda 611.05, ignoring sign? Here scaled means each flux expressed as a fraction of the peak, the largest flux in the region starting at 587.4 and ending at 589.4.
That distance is 0.22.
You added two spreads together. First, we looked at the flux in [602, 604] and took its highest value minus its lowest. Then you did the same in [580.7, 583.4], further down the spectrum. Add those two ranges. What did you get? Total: 5.7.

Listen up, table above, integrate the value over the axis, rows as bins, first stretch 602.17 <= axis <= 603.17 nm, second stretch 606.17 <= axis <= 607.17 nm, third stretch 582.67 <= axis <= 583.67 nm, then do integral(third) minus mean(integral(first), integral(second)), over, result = 2.0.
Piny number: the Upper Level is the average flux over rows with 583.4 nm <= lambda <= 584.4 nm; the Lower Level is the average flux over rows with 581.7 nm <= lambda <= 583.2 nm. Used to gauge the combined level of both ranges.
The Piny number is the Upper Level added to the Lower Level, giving 53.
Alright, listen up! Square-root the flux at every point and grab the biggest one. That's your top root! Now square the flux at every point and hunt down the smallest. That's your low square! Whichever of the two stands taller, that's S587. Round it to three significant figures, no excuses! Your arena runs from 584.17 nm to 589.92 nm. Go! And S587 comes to 416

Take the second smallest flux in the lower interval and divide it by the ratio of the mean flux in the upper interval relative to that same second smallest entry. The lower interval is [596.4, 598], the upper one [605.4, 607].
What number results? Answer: 26.6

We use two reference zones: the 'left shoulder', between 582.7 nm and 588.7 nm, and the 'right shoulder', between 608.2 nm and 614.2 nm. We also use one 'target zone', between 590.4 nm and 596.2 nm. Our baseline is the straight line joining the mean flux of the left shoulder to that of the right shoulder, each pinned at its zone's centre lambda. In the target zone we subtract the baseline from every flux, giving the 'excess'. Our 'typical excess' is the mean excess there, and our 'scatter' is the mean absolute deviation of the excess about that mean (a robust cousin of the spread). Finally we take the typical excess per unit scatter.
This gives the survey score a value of -1.5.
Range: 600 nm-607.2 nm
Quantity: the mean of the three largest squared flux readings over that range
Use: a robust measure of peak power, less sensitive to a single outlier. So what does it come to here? 672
